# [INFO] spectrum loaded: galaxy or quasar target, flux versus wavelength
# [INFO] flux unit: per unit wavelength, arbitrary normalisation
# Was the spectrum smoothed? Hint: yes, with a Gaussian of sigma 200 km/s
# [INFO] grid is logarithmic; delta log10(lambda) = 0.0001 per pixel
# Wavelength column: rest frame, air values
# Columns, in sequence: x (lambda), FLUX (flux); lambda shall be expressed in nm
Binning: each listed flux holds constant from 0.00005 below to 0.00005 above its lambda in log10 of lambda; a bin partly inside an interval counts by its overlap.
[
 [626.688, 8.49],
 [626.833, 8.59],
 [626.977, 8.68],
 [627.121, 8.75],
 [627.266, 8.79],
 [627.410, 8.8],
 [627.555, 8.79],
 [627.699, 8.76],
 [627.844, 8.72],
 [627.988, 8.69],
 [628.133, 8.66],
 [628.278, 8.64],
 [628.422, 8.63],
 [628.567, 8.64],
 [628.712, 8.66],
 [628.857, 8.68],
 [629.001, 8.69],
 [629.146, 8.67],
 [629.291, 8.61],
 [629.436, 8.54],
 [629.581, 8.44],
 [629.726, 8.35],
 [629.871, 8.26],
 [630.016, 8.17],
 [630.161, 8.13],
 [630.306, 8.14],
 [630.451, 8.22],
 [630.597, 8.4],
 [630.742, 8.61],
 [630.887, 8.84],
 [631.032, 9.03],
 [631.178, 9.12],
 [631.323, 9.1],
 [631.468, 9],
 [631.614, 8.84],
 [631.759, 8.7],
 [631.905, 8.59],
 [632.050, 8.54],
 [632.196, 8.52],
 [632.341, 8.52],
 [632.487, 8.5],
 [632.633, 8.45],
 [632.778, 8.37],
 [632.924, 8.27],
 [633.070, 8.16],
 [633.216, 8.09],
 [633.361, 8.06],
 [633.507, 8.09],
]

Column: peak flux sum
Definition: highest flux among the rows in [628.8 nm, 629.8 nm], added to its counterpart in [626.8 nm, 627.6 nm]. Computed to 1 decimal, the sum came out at 17.5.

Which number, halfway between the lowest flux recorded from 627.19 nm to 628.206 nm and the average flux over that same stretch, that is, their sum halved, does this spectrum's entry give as 8.70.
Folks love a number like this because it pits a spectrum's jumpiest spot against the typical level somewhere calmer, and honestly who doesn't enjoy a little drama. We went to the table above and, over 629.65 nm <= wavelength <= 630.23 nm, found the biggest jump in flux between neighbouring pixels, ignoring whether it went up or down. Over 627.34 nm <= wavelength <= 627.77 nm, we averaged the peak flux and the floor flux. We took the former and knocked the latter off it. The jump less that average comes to -8.69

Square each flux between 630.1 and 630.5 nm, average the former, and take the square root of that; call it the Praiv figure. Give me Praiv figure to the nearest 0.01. 8.16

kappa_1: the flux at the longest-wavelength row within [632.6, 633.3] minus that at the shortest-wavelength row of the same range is -0.4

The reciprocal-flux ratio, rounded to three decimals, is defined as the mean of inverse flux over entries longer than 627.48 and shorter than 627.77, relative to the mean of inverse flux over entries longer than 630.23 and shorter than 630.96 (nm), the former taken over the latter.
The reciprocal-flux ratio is 0.961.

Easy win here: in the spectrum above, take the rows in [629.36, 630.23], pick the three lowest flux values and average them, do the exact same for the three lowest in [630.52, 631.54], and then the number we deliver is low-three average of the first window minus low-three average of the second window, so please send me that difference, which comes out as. -0.43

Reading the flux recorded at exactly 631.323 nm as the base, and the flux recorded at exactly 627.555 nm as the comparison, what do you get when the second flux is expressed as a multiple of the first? 0.97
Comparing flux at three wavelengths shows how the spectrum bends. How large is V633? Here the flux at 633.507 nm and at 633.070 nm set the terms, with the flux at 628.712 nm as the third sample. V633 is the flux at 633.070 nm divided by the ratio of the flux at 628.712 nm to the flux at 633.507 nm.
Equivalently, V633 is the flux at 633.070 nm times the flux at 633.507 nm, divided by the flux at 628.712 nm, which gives 7.6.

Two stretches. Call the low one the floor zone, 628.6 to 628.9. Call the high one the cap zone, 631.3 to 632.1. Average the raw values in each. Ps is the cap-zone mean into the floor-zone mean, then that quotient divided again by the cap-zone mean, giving 0.112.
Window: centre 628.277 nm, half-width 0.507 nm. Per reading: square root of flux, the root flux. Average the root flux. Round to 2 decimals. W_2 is 2.94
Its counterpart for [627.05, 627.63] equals 2.96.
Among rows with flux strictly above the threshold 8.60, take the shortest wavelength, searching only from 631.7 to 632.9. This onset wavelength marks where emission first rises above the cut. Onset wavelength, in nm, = 631.759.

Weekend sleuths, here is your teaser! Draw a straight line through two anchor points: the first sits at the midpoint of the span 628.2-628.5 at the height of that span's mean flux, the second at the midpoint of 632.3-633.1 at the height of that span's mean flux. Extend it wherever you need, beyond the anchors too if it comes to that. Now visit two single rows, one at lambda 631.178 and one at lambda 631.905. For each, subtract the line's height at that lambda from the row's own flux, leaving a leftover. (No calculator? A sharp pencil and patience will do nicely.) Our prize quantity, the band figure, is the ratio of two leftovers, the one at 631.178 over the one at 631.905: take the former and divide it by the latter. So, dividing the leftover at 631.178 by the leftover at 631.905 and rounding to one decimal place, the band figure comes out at 4.0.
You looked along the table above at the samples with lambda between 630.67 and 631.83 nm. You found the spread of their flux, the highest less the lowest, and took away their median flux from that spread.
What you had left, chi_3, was -8.4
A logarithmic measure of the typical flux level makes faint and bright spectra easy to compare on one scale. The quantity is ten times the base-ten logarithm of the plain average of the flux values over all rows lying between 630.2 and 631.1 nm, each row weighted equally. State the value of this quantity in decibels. 9.31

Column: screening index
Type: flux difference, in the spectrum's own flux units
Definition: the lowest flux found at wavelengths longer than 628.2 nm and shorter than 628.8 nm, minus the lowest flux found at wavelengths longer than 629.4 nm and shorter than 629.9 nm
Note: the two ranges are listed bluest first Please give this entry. 0.4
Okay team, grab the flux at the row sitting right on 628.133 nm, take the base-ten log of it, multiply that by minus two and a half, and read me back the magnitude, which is -2.34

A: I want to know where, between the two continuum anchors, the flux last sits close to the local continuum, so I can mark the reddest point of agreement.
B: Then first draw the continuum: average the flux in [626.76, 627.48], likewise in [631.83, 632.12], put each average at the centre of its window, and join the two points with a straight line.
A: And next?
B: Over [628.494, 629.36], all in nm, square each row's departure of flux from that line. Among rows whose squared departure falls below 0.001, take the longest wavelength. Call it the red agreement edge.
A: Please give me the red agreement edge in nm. 629.146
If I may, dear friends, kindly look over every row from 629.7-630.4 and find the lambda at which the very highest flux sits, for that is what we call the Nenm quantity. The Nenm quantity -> 629.726 nm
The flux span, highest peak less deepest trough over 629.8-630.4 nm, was 0.13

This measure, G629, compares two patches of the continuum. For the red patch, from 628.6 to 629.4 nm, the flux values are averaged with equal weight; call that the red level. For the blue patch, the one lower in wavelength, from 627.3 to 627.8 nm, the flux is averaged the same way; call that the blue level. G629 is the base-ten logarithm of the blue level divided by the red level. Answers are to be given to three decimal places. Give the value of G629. 0.006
